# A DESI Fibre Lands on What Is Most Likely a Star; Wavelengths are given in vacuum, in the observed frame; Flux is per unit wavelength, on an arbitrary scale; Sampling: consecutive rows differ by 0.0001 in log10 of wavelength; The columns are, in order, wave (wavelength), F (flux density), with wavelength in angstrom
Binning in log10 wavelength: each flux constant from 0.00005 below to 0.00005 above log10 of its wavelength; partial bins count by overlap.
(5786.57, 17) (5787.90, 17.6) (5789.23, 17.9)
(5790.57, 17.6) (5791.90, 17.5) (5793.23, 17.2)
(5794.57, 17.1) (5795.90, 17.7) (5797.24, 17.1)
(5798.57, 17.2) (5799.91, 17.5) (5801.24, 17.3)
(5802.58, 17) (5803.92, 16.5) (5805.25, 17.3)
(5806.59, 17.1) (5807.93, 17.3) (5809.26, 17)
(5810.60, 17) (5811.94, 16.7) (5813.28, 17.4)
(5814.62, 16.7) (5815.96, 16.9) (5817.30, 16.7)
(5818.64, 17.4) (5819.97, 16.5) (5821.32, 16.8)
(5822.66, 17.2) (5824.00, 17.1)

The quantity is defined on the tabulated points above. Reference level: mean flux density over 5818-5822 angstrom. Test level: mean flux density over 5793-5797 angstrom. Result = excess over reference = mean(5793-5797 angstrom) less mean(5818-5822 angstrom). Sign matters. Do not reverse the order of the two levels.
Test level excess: 0.4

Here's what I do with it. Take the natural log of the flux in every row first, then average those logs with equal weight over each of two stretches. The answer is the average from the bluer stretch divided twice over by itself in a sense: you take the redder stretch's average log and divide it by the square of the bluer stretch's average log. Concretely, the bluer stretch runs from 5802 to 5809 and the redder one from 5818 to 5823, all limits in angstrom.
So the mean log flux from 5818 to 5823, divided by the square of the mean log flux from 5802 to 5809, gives 0.352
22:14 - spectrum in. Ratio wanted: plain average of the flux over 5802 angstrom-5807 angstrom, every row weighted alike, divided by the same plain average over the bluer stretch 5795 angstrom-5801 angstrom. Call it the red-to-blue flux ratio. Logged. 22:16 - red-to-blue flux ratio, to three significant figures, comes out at 0.977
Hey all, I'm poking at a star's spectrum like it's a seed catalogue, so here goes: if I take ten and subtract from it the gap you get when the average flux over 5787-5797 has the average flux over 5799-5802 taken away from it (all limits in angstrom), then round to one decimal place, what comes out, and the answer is 9.9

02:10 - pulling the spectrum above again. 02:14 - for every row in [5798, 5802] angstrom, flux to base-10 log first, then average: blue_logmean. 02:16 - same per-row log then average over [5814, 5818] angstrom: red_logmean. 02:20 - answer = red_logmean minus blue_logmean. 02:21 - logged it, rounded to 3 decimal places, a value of -0.014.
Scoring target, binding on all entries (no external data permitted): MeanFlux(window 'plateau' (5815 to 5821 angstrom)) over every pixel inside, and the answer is 16.9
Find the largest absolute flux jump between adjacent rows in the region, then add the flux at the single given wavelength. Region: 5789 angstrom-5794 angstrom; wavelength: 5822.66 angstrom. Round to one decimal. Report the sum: 17.5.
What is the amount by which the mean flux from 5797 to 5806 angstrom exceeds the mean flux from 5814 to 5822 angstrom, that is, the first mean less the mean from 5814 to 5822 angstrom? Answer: 0.30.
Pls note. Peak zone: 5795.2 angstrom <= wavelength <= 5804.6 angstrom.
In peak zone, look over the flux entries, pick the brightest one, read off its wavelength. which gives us 5795.90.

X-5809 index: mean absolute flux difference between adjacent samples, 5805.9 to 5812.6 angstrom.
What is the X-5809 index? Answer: 0.20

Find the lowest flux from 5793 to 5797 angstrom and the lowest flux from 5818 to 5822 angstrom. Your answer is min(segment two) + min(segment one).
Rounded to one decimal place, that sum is 33.6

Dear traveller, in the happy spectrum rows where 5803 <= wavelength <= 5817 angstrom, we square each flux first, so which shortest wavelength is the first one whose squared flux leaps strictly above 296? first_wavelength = 5805.25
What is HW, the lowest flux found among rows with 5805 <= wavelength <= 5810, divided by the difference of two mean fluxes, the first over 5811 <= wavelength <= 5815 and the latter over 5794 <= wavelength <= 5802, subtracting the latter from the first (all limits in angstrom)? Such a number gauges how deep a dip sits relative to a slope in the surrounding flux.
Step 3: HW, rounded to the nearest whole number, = -44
